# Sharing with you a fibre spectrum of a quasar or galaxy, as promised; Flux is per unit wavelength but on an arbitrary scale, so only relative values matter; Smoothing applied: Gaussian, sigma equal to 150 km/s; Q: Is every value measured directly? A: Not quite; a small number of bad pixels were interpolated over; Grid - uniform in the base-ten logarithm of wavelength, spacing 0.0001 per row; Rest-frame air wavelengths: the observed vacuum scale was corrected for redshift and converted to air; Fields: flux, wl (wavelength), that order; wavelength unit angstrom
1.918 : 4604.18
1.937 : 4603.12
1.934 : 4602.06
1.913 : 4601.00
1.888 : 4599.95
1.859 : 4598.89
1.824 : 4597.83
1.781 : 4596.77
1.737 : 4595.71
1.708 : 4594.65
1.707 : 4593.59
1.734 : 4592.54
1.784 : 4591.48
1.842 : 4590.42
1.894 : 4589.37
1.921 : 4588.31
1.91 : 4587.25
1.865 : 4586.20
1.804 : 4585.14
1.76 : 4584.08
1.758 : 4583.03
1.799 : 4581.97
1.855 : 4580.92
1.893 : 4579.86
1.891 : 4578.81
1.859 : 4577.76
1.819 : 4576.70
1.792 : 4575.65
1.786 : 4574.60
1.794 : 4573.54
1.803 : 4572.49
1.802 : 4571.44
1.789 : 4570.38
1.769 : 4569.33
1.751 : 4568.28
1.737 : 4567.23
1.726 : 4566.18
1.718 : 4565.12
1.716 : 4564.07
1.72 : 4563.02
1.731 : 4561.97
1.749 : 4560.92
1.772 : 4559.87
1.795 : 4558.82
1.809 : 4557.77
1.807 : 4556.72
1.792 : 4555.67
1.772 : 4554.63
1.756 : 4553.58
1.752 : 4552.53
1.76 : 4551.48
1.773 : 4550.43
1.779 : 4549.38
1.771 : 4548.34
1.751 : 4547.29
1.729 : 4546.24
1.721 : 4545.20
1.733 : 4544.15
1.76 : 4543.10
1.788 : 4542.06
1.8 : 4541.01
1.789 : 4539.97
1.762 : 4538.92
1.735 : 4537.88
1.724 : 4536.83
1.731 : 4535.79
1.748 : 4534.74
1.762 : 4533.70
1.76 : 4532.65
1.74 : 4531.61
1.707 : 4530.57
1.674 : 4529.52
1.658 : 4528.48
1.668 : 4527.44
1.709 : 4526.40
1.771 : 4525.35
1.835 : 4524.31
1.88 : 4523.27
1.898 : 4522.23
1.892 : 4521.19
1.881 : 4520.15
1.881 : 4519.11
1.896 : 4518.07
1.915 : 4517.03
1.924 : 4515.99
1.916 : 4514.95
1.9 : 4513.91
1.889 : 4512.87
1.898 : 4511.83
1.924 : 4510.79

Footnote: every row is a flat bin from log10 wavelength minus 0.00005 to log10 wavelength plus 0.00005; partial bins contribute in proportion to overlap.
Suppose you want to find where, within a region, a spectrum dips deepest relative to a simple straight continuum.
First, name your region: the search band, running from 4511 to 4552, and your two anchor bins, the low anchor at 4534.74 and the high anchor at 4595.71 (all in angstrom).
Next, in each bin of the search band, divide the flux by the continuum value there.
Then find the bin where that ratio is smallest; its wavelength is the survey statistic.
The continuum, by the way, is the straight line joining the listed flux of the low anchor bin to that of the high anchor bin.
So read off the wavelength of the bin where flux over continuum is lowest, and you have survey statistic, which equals 4528.48 angstrom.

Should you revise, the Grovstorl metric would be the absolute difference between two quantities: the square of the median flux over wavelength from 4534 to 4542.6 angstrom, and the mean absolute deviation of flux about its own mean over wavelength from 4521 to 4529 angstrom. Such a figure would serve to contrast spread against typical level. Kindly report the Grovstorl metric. 2.99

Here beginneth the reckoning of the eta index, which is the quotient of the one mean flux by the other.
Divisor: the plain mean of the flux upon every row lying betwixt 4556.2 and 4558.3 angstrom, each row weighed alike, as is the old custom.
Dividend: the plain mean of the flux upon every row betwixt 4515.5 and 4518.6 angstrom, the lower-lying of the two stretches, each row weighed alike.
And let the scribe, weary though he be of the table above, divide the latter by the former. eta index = 1.06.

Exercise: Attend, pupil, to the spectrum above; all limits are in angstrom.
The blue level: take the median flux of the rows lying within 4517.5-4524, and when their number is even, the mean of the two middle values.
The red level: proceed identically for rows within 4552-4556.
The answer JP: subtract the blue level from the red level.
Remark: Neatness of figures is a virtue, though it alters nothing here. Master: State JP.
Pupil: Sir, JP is -0.12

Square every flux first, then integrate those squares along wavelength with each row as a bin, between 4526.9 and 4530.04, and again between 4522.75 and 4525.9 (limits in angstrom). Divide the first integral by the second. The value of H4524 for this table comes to 0.83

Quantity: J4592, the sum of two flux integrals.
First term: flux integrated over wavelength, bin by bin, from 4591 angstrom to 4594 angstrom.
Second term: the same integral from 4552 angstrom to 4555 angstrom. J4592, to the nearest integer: 11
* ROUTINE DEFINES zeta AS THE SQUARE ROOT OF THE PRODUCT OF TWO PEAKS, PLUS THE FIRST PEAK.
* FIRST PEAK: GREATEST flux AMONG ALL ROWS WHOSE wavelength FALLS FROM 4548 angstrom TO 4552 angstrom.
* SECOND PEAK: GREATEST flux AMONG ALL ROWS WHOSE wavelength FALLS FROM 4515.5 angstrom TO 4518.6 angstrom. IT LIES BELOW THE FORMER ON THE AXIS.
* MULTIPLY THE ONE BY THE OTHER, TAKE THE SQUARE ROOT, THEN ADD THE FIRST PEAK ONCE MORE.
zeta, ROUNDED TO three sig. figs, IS 3.63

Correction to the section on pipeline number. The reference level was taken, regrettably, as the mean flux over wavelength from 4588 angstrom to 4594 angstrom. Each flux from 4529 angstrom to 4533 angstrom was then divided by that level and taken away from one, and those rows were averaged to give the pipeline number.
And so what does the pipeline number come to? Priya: 0.05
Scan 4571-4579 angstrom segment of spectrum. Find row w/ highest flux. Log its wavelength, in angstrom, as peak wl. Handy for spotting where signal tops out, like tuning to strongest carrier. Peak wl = 4578.81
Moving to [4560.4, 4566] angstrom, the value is 4560.92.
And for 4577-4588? 4587.25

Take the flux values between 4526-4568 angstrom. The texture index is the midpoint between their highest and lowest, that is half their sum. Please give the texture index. 1.73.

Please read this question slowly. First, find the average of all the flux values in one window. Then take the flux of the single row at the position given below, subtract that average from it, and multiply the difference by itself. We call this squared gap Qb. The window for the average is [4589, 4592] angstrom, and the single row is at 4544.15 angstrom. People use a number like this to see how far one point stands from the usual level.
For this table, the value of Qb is 0.011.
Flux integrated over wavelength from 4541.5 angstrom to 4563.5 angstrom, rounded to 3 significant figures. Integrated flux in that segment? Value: 38.8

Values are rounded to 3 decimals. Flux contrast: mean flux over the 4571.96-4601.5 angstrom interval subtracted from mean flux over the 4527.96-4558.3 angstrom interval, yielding -0.068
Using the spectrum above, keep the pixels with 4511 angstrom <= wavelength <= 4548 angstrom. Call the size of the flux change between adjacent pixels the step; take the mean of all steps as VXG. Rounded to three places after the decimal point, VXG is 0.020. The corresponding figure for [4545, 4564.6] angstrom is 0.013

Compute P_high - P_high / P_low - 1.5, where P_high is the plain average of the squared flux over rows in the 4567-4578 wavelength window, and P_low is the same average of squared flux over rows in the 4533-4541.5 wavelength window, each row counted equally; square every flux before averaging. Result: 0.67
